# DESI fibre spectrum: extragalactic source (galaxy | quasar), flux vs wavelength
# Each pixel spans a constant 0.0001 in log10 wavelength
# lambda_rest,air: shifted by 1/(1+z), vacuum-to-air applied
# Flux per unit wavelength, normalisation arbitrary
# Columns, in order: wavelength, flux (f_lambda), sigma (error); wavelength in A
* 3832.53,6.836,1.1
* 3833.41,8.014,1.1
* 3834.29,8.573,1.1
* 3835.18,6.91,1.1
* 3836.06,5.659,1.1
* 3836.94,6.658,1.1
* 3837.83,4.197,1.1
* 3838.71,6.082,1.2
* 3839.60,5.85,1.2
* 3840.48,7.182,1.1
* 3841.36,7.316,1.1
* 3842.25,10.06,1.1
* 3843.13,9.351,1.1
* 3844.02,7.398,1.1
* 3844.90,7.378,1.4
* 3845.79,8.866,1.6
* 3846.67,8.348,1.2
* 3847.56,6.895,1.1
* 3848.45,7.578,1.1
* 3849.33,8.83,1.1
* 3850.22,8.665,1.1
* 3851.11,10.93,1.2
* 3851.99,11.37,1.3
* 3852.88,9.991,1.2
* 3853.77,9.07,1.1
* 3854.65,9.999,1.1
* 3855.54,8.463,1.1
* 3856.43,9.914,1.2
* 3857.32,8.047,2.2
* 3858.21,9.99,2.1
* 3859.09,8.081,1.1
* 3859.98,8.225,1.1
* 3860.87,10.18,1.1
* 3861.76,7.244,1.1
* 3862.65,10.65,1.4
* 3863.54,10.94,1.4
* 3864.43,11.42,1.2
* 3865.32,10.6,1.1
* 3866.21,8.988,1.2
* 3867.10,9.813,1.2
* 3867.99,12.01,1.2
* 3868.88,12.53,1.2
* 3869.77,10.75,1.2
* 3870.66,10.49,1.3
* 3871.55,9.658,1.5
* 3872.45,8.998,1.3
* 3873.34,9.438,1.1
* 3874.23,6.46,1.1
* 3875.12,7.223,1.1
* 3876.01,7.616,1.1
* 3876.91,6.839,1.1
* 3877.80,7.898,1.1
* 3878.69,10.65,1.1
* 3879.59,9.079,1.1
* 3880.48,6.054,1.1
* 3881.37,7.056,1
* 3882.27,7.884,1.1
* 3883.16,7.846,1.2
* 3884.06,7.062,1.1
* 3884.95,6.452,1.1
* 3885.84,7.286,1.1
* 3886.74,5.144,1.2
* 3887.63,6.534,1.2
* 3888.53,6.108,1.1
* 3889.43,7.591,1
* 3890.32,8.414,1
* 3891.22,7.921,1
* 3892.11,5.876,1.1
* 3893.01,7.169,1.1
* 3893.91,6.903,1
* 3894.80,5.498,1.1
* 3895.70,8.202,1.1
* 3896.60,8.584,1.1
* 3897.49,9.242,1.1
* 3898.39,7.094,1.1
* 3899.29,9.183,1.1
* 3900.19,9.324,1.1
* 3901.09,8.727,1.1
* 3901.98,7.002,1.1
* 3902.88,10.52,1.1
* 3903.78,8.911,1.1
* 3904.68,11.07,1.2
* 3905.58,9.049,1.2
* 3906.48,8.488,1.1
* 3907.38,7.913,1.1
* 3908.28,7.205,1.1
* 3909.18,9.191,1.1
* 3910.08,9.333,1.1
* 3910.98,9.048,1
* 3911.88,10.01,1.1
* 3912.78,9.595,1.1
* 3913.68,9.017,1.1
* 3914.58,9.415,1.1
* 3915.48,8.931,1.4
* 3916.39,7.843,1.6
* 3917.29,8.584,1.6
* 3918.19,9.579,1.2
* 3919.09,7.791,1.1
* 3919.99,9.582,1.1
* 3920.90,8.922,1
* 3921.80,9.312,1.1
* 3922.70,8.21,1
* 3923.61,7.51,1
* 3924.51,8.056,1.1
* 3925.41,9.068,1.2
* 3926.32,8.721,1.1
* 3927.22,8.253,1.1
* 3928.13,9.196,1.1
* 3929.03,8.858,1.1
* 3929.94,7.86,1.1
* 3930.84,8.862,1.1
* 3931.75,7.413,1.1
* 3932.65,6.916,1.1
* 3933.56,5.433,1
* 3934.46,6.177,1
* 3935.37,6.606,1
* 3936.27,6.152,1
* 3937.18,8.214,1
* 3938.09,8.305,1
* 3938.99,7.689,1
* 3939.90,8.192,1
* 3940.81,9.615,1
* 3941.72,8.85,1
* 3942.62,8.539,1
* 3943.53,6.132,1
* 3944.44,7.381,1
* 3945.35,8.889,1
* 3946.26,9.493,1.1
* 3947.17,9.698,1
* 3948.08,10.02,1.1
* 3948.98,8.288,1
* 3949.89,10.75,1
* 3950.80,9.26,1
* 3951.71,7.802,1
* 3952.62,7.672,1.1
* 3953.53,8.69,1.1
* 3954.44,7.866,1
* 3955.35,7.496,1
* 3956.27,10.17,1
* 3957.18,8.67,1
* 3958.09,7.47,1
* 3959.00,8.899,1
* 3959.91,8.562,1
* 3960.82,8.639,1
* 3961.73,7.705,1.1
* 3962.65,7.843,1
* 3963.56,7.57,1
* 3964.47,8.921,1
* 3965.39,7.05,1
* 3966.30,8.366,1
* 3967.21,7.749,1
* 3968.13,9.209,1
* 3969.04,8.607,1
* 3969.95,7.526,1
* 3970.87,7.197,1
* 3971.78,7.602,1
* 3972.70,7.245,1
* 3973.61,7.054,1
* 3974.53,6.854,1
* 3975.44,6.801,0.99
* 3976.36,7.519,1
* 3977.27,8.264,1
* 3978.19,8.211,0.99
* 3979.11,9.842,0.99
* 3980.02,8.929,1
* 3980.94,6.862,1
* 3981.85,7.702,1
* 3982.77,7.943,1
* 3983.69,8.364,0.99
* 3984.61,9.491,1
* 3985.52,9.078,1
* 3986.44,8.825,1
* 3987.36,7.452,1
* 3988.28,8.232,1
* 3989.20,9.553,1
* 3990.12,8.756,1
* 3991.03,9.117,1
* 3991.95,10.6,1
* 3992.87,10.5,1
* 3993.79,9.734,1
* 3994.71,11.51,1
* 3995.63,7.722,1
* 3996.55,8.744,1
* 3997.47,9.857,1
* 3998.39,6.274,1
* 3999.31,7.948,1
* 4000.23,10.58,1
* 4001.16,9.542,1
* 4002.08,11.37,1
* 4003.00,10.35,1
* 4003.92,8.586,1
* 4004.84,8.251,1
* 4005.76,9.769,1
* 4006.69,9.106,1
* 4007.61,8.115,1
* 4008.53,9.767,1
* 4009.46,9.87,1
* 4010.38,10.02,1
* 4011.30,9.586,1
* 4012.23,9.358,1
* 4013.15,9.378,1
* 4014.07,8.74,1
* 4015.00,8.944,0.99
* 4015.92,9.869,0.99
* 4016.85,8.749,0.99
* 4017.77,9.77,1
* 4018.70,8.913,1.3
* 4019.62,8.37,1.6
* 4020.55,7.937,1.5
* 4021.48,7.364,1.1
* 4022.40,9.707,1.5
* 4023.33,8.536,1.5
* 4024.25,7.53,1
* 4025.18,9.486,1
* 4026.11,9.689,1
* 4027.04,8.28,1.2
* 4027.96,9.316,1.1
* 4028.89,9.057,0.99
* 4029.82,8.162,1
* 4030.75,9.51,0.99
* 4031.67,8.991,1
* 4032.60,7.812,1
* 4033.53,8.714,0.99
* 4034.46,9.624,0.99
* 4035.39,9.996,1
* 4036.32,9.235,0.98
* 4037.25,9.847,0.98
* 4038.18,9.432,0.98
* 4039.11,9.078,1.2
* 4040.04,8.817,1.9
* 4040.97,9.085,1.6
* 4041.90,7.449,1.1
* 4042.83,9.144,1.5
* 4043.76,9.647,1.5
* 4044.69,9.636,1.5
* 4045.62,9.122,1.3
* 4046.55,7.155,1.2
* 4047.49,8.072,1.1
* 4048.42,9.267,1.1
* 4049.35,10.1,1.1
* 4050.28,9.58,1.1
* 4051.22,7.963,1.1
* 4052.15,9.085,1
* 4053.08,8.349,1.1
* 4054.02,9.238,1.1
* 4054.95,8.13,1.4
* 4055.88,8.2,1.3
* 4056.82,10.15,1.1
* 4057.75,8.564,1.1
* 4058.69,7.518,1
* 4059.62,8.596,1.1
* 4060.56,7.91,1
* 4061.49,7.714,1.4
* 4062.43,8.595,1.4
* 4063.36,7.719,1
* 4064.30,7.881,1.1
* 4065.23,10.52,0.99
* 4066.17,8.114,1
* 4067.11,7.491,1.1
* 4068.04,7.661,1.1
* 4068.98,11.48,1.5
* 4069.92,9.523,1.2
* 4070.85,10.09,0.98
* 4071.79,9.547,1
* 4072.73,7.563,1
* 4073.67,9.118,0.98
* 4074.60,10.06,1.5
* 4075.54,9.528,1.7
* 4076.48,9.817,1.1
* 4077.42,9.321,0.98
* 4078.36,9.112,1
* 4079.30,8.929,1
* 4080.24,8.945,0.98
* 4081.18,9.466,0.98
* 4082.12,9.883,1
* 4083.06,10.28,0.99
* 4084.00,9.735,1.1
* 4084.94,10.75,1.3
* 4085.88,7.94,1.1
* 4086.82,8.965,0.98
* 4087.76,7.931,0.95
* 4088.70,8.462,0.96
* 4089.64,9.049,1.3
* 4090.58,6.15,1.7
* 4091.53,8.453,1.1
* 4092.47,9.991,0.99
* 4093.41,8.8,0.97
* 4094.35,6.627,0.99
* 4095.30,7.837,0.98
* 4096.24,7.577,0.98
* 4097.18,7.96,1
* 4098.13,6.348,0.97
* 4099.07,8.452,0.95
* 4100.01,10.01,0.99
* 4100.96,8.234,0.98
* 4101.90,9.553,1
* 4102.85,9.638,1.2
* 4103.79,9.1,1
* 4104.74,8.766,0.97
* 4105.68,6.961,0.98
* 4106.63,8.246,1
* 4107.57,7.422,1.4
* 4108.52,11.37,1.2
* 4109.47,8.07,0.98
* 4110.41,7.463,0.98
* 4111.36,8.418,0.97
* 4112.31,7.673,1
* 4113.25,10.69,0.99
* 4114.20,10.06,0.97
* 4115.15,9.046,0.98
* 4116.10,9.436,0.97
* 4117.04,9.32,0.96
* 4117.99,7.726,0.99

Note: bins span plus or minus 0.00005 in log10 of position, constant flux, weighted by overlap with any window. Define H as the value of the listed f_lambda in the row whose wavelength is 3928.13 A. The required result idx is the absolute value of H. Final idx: 9.2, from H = 9.196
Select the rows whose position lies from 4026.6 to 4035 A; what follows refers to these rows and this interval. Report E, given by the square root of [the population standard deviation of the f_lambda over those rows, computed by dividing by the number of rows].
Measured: 0.77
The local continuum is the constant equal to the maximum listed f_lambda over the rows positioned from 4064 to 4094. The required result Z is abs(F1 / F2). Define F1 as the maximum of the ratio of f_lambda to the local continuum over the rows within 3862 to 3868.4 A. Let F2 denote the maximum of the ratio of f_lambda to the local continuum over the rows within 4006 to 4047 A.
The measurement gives 1.20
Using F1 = 1.046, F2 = 0.87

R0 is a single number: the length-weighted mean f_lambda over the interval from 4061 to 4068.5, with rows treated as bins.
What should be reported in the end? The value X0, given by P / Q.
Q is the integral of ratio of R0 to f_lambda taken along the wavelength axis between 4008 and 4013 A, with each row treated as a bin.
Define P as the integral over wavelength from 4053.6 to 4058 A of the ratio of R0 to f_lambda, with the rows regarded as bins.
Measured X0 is 0.97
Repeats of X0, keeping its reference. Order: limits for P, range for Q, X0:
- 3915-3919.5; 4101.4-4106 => 1.01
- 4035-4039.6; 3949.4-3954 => 0.92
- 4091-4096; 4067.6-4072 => 1.33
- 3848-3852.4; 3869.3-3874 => 0.97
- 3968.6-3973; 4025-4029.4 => 1.20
